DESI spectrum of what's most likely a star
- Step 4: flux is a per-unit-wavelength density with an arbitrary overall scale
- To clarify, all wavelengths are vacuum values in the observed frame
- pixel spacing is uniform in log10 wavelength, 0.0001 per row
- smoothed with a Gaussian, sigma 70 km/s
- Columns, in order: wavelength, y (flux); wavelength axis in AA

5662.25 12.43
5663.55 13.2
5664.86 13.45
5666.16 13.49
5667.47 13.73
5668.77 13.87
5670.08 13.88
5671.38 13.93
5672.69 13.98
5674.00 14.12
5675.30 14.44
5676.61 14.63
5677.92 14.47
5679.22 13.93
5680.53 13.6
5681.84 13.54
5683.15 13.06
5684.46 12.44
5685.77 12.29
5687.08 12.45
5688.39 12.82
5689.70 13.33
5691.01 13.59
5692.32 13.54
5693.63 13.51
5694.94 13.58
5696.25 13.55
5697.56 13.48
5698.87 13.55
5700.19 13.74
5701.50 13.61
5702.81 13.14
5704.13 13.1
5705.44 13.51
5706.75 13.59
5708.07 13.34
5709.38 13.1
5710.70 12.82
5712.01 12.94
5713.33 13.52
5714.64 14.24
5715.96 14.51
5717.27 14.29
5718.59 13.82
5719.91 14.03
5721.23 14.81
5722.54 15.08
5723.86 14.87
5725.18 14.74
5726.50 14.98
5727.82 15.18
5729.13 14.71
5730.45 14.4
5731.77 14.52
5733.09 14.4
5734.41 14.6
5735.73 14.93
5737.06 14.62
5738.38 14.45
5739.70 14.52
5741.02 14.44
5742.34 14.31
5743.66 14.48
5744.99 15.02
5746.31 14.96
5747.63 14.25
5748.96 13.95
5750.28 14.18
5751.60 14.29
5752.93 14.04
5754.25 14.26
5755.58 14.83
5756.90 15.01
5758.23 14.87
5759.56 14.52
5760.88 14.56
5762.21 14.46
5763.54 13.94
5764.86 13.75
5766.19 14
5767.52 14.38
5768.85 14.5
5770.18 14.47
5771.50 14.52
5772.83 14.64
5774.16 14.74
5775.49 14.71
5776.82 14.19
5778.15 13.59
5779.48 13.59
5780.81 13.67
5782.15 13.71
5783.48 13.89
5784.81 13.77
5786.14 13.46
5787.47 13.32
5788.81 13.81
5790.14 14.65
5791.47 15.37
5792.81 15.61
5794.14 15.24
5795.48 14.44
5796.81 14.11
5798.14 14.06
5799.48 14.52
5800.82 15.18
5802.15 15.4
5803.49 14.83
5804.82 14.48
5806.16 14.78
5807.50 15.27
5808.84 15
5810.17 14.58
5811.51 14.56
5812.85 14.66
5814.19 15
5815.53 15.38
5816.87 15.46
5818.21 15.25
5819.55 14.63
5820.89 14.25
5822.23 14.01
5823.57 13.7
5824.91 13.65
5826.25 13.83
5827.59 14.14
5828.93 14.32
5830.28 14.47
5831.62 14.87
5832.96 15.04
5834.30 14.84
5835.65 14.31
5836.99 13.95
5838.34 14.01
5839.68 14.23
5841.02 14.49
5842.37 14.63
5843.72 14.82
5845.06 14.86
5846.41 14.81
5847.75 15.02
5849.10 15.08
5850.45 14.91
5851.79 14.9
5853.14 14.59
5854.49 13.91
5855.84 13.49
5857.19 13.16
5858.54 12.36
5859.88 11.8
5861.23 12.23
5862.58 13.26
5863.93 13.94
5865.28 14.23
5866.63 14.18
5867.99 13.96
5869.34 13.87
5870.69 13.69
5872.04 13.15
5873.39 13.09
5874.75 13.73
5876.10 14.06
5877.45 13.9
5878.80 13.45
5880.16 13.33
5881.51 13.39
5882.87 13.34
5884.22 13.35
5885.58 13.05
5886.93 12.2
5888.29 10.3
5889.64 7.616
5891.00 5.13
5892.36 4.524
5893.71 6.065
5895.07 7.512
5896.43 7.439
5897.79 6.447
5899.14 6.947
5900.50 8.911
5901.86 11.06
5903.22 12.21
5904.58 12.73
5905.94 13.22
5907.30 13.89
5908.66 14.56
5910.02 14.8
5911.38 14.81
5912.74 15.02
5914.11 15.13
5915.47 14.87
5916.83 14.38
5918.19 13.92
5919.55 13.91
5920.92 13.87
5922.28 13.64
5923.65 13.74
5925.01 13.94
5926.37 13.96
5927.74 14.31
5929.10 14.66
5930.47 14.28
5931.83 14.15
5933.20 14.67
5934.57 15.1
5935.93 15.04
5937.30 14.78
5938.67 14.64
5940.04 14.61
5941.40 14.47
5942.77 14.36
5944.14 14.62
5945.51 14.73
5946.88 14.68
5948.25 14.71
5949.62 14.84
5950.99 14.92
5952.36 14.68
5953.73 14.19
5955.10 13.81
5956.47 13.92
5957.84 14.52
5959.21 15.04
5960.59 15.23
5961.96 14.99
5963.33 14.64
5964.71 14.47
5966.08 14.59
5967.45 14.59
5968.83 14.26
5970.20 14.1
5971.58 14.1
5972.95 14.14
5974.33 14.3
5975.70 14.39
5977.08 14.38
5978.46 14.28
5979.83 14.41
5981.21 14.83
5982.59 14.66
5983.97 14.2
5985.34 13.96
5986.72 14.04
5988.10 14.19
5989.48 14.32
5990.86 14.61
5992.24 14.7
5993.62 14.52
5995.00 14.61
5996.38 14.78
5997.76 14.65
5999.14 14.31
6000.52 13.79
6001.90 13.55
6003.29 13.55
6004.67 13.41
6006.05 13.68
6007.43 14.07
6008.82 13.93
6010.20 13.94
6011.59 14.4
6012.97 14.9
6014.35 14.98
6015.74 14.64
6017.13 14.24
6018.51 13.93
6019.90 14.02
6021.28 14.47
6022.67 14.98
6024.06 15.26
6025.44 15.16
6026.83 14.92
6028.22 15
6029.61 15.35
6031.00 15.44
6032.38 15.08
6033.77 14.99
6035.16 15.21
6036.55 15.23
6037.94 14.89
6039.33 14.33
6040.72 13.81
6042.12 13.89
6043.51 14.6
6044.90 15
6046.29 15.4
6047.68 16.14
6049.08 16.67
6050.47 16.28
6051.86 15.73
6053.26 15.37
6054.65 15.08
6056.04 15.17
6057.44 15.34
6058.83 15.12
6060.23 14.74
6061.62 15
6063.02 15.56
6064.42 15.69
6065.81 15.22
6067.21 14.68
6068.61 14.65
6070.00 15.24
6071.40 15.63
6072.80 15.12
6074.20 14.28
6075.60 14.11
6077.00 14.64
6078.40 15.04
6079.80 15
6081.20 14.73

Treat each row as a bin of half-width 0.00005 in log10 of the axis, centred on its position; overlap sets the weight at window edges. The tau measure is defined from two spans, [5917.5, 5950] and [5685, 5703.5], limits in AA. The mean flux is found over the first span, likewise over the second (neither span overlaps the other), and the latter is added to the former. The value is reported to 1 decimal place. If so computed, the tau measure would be 27.7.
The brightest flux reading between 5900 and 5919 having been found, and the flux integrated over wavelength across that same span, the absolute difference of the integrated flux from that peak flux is 243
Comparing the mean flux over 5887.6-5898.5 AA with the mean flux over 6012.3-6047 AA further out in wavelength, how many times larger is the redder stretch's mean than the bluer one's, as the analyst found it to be 2.15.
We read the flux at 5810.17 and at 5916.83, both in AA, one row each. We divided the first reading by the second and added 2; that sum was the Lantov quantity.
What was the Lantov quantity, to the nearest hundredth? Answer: 3.01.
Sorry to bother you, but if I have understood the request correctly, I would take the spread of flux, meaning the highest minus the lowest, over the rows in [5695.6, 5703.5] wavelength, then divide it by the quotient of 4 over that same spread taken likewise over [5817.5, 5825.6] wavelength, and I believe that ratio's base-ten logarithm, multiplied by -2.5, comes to 1.55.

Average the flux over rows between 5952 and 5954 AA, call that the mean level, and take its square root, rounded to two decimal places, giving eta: 3.80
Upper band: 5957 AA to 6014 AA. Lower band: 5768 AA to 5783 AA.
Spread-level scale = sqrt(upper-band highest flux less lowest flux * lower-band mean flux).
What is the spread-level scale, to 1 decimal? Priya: 5.1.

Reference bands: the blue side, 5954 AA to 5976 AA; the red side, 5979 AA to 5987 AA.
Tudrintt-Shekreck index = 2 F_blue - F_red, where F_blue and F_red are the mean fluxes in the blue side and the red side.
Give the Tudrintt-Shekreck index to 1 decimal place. 14.5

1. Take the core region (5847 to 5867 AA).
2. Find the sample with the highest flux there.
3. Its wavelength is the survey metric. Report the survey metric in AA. 5849.10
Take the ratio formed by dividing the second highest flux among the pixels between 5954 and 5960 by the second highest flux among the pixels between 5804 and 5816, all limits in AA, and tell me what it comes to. 0.95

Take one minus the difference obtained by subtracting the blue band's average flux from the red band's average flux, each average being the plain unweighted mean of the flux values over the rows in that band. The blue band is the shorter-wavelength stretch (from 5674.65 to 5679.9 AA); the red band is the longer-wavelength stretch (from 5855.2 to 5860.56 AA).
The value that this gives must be 2.7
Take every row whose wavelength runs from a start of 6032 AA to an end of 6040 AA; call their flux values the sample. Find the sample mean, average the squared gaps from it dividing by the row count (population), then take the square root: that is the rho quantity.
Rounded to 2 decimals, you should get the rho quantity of 0.30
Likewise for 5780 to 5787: 0.14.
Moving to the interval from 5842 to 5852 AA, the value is 0.13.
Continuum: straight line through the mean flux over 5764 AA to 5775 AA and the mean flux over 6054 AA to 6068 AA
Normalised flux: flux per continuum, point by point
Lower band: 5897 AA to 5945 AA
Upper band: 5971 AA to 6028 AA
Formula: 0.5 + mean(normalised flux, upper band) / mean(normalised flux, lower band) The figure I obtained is 1.54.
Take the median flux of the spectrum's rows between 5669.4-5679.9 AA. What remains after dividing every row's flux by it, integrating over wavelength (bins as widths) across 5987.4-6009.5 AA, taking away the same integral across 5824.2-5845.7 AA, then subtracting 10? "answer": -9.76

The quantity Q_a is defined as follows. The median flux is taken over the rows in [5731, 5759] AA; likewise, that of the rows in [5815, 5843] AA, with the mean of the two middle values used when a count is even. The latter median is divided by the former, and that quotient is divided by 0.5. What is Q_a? 1.98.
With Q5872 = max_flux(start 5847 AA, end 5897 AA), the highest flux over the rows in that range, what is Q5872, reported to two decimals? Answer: 15.08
